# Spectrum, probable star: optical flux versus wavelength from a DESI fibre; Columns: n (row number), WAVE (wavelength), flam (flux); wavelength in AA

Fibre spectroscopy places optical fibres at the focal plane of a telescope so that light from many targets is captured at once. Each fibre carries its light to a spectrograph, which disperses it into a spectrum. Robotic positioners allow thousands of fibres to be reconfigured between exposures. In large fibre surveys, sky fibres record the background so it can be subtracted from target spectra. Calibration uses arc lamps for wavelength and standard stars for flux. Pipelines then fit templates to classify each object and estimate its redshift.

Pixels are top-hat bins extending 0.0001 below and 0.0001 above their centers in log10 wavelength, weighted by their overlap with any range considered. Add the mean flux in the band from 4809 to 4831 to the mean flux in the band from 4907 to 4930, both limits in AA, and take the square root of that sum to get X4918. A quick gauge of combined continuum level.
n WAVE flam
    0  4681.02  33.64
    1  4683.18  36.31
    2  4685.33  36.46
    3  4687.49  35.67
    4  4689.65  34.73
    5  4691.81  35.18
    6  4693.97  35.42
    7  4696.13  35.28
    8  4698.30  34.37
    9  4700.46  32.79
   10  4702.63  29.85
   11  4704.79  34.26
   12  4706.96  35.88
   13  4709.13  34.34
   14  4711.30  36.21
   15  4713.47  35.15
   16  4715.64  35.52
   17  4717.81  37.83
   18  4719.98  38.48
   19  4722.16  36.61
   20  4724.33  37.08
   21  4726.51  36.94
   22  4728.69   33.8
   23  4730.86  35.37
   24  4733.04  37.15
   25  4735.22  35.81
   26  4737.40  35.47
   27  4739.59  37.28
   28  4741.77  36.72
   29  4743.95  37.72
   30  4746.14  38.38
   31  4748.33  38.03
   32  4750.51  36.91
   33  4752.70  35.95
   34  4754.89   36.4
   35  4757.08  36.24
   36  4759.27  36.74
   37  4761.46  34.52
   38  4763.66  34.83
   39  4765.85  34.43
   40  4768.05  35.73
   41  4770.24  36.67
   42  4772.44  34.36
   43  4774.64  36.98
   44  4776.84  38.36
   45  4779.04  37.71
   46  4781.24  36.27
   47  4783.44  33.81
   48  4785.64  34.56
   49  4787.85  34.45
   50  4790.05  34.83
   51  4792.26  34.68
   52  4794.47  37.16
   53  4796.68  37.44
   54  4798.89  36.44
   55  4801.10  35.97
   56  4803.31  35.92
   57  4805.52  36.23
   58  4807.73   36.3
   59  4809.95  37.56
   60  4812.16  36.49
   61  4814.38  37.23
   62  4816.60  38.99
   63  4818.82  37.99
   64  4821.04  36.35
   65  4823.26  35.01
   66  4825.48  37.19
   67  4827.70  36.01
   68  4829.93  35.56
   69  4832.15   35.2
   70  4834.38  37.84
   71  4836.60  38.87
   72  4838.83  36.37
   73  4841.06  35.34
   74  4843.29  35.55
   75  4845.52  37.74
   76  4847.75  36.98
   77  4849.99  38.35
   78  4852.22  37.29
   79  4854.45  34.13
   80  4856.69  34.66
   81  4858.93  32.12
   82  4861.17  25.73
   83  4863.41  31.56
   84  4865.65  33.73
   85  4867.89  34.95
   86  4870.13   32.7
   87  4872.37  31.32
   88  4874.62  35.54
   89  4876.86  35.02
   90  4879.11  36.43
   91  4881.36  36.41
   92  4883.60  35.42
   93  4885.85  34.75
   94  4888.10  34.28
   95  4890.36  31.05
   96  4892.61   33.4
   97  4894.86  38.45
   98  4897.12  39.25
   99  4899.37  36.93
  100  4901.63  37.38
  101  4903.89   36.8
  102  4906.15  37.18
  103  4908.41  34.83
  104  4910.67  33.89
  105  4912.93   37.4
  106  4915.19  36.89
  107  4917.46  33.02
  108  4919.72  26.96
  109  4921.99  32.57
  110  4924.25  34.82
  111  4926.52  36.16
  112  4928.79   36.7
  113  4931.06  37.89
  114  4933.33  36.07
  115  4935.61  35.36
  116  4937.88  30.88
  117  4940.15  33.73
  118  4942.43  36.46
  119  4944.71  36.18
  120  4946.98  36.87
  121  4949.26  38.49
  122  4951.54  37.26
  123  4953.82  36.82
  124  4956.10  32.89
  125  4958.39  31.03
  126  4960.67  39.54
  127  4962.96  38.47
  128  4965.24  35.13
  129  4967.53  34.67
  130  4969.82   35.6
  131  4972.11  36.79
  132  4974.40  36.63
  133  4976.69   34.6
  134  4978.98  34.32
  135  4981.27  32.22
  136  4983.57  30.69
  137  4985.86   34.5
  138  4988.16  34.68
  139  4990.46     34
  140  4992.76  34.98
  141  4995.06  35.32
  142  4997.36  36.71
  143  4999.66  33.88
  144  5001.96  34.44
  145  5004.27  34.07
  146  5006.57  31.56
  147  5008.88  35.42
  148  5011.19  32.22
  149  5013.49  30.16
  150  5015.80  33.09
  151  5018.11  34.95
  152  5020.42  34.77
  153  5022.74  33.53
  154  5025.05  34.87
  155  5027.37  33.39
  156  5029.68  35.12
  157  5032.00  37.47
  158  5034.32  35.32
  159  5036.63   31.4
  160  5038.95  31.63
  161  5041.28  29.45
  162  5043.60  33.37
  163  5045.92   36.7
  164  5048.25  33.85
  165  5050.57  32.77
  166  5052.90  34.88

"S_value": 8.44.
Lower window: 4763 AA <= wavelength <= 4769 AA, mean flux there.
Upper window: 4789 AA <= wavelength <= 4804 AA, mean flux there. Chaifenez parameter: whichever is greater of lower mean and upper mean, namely 36.1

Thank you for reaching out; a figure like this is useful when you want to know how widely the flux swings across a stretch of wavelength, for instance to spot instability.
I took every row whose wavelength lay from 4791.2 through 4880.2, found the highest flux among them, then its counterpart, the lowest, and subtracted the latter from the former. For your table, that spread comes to 13.3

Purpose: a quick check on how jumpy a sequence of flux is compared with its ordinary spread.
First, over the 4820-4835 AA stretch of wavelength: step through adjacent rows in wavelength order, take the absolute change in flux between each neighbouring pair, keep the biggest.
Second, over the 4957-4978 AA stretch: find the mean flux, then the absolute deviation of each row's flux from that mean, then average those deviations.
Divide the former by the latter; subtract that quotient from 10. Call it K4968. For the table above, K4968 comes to 8.5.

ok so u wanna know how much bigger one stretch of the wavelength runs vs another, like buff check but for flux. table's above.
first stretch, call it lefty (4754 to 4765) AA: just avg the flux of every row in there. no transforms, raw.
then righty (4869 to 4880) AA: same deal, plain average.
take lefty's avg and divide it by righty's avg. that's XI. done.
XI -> 1.05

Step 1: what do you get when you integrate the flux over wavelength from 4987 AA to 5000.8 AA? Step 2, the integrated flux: 482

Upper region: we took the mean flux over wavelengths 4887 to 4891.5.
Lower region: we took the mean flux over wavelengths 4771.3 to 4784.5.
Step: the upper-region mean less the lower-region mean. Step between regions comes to -3.6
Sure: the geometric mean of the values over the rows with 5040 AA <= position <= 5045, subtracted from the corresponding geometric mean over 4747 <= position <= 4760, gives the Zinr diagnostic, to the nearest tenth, 5.4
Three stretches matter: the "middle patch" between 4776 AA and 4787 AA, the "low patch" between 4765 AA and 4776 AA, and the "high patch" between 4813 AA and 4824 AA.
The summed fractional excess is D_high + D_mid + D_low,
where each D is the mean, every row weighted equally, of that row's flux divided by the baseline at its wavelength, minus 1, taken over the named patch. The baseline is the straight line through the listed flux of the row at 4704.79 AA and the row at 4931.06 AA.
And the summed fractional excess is 0.06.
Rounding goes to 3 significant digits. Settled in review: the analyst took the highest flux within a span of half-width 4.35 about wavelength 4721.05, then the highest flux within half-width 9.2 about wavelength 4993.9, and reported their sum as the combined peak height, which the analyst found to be 75.2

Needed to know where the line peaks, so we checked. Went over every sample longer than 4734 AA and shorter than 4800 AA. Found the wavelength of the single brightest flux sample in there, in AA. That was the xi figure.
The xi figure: 4746.14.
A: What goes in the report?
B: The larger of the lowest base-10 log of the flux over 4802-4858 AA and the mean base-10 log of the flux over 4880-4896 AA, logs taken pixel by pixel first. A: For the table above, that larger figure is 1.54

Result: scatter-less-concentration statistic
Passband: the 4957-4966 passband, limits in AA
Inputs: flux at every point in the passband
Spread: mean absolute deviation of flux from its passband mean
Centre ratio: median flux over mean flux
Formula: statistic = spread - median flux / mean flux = 1.94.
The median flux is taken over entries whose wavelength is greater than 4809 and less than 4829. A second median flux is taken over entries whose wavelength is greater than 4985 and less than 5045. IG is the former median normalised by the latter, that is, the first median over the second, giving 1.086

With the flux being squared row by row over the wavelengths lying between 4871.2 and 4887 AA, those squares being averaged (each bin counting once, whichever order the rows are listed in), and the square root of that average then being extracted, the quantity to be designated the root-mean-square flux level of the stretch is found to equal 35.0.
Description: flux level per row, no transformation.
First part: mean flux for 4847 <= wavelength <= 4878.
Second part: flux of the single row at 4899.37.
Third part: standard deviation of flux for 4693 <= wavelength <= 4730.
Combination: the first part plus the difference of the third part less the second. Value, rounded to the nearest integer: -1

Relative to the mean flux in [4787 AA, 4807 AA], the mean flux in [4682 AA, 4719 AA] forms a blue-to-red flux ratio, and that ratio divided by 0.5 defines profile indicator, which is 1.95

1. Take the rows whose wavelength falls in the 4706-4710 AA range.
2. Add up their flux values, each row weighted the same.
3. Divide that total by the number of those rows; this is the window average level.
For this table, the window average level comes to 35.1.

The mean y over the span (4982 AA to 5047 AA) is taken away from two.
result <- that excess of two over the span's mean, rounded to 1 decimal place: -31.8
